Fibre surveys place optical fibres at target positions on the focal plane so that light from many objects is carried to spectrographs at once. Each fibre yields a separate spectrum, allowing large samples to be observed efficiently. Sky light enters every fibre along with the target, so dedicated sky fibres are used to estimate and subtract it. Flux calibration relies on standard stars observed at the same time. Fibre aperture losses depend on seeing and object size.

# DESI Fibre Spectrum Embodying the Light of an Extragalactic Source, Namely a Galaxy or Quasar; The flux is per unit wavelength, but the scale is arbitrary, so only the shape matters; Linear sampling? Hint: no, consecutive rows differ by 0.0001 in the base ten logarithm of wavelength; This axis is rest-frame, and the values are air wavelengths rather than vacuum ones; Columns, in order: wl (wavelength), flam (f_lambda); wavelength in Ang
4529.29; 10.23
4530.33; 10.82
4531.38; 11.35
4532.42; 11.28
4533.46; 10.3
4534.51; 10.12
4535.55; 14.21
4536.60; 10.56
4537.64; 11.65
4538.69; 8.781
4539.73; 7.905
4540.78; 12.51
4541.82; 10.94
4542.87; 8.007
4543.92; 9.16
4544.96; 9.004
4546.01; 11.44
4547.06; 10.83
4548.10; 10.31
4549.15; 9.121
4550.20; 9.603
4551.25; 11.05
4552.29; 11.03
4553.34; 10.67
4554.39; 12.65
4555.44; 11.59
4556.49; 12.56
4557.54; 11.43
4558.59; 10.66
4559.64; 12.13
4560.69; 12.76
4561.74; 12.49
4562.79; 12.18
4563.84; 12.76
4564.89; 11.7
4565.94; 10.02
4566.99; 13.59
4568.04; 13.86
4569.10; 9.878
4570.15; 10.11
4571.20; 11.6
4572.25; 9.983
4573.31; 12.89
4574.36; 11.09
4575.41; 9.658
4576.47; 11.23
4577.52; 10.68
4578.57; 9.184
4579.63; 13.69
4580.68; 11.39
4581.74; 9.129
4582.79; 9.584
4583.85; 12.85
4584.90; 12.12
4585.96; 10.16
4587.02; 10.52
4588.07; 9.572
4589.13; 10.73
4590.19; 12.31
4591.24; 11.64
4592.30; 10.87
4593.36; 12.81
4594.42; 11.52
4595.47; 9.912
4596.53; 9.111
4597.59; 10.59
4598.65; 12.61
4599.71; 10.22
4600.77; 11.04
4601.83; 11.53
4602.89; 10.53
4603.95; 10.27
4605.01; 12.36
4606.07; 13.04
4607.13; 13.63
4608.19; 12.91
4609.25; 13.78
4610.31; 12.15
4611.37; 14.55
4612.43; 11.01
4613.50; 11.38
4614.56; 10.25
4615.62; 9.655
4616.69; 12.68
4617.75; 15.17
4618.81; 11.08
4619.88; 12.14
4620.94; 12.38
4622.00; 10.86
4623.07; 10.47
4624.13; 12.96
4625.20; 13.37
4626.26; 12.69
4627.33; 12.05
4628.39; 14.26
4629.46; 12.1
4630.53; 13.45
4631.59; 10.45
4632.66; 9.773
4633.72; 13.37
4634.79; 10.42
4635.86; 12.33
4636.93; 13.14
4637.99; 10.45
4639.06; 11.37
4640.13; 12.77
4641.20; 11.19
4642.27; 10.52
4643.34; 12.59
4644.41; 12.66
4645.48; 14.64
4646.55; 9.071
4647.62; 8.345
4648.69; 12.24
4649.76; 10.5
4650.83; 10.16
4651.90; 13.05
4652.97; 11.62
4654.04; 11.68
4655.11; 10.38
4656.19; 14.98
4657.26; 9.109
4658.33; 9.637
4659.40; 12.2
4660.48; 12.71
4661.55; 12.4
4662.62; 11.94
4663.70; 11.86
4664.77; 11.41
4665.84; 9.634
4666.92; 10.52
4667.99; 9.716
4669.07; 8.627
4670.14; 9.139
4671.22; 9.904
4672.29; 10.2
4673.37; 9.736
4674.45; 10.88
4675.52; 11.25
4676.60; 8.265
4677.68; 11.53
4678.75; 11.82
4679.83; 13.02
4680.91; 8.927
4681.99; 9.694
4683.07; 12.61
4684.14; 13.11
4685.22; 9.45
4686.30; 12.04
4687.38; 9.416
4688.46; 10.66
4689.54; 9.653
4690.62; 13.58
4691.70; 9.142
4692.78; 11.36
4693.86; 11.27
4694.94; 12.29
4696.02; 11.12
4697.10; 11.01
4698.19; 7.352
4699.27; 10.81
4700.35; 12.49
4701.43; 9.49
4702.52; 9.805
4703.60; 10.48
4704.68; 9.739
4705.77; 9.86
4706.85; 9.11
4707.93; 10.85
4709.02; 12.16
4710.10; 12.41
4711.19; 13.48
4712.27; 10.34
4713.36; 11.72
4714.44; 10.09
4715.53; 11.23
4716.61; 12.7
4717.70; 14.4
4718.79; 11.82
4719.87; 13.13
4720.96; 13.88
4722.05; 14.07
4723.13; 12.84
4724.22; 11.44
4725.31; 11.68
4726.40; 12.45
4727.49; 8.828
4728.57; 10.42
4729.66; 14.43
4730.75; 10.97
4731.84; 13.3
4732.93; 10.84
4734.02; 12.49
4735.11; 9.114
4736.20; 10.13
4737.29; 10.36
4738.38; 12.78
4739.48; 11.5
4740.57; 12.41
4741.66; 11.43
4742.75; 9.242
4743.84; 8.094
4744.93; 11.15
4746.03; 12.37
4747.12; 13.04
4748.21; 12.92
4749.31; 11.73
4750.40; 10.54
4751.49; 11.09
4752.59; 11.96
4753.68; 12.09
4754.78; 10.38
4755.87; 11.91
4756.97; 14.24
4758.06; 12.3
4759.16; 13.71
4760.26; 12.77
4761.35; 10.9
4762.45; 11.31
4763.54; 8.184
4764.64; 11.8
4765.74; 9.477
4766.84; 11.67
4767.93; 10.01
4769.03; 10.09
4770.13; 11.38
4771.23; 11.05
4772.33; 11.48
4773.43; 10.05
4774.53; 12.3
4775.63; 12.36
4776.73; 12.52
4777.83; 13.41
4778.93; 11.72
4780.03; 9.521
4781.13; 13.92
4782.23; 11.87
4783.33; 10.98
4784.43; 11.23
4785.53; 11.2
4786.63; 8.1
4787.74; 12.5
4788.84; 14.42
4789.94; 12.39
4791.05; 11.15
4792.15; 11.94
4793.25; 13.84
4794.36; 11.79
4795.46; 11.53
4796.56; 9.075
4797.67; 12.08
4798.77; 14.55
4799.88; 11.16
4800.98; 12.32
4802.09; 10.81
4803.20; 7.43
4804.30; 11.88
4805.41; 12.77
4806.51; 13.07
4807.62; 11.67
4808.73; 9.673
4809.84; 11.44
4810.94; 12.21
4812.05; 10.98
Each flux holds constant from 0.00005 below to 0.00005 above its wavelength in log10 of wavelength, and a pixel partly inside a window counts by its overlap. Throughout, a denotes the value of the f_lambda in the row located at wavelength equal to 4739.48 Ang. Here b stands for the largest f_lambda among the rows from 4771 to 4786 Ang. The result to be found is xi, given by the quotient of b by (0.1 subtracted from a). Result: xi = 1.22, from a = 11.5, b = 13.92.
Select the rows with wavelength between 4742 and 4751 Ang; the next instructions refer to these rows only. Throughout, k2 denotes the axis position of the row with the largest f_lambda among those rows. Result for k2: 4747.12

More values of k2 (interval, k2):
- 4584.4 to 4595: 4593.36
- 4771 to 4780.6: 4777.83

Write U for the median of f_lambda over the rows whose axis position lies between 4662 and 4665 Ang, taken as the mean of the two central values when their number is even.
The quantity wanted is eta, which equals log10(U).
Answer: 1.07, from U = 11.9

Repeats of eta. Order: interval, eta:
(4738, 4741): 1.09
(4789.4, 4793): 1.08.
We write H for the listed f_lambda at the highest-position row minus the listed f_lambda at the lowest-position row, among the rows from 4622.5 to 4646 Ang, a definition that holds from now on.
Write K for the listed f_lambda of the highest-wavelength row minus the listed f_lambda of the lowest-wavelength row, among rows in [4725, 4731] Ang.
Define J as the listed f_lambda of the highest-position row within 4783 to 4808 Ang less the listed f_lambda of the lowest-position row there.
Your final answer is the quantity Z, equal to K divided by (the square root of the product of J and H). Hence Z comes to -0.4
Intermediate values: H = 4.2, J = 0.7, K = -0.7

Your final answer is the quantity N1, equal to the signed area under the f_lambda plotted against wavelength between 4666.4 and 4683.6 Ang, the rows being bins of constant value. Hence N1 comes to 178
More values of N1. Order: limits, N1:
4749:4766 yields 196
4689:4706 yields 180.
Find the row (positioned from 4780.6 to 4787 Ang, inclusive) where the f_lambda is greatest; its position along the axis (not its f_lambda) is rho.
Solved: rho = 4781.13 Ang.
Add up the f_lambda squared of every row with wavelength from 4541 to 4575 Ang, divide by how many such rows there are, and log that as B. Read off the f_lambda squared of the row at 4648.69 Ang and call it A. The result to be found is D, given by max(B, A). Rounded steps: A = 150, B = 126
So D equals 150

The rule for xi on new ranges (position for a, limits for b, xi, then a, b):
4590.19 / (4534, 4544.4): 1.16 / 12.31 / 14.21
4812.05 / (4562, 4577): 1.27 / 10.98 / 13.86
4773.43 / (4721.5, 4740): 1.45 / 10.05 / 14.43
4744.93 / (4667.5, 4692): 1.23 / 11.15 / 13.58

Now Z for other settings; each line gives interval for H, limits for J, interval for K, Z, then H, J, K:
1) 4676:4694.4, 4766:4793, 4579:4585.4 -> -1.7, 3.0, 0.3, -1.6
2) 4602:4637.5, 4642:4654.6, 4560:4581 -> -0.8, 2.6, 1.2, -1.4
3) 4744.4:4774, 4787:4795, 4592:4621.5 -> 1.7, -1.1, -0.7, 1.5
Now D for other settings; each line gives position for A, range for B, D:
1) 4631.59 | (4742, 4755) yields 128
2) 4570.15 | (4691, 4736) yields 132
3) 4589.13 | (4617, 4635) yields 150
